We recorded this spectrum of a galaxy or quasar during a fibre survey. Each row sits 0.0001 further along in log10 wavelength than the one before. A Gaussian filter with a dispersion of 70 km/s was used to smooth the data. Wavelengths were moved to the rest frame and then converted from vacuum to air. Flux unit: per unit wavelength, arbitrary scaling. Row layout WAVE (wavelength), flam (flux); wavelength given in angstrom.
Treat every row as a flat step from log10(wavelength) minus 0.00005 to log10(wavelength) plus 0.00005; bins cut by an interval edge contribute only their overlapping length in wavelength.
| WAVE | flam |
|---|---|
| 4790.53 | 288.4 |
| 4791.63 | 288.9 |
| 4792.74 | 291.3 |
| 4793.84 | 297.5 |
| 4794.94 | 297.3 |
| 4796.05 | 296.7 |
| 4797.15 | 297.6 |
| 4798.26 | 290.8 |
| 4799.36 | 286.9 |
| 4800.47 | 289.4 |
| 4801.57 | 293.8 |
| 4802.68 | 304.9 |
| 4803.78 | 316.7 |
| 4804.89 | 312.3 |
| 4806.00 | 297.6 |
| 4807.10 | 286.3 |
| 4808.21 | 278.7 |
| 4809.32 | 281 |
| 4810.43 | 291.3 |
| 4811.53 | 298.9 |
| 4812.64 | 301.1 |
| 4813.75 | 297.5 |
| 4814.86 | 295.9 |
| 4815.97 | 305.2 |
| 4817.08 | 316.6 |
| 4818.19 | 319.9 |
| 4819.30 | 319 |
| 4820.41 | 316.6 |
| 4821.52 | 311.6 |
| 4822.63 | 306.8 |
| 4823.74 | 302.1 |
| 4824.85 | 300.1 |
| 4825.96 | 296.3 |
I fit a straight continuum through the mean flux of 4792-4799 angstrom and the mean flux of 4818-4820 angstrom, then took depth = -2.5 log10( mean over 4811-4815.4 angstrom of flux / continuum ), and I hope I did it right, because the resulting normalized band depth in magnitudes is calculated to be 0.05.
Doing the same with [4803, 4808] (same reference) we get 0.01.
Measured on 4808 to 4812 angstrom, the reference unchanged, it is 0.08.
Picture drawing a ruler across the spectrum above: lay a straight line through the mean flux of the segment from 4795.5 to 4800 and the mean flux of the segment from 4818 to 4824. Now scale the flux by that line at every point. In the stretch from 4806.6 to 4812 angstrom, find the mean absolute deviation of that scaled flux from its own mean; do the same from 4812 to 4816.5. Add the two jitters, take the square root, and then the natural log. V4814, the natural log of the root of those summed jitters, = -1.77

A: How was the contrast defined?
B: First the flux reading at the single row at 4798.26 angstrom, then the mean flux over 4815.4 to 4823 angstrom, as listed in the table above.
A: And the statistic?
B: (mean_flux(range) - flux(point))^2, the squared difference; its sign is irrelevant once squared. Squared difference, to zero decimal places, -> 523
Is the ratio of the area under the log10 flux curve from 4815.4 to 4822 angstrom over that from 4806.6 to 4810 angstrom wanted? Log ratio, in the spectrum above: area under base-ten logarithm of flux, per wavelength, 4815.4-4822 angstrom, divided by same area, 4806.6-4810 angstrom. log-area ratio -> 2.0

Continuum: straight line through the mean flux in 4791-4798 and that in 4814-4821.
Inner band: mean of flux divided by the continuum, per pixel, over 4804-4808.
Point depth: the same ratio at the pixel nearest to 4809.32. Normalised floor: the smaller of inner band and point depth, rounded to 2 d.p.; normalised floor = 0.92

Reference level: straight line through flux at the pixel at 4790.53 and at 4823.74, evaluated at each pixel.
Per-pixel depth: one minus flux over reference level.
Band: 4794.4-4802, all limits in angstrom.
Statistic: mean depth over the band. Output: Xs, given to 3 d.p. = -0.006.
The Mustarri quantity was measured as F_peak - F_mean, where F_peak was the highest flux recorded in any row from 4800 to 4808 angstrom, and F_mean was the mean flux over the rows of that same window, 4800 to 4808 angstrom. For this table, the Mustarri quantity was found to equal 17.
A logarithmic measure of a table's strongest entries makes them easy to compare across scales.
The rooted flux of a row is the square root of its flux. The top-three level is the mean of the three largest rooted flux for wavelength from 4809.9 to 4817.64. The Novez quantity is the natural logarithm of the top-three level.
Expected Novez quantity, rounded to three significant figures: 2.86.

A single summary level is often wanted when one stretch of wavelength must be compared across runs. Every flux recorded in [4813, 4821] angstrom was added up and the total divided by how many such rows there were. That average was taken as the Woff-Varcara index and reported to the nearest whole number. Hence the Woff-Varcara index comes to 310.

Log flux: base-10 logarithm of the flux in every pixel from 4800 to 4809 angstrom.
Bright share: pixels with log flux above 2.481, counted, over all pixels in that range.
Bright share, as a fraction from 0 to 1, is 0.4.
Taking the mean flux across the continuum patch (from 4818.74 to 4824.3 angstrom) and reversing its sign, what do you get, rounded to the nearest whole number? -311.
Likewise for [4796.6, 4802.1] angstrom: -292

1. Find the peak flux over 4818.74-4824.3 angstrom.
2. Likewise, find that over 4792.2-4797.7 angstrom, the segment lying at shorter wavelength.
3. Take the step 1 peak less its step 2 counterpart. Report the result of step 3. 21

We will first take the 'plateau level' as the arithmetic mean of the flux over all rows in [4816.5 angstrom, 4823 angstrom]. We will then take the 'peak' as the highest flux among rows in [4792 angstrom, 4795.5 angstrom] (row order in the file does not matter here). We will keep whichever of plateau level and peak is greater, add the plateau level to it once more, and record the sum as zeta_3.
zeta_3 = 630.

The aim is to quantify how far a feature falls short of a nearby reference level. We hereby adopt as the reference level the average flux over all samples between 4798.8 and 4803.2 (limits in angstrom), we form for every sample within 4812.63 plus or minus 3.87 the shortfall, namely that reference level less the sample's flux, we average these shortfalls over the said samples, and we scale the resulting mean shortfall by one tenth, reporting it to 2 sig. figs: -0.21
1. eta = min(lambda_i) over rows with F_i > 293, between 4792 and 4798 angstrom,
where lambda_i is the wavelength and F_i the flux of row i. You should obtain 4793.84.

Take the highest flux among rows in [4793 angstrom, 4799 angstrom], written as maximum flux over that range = 297.6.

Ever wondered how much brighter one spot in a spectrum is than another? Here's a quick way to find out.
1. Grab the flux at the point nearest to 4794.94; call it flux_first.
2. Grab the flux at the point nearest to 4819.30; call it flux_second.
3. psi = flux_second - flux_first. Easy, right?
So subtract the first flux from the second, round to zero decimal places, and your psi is 22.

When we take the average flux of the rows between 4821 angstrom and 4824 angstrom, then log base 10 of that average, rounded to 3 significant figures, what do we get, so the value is 2.49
